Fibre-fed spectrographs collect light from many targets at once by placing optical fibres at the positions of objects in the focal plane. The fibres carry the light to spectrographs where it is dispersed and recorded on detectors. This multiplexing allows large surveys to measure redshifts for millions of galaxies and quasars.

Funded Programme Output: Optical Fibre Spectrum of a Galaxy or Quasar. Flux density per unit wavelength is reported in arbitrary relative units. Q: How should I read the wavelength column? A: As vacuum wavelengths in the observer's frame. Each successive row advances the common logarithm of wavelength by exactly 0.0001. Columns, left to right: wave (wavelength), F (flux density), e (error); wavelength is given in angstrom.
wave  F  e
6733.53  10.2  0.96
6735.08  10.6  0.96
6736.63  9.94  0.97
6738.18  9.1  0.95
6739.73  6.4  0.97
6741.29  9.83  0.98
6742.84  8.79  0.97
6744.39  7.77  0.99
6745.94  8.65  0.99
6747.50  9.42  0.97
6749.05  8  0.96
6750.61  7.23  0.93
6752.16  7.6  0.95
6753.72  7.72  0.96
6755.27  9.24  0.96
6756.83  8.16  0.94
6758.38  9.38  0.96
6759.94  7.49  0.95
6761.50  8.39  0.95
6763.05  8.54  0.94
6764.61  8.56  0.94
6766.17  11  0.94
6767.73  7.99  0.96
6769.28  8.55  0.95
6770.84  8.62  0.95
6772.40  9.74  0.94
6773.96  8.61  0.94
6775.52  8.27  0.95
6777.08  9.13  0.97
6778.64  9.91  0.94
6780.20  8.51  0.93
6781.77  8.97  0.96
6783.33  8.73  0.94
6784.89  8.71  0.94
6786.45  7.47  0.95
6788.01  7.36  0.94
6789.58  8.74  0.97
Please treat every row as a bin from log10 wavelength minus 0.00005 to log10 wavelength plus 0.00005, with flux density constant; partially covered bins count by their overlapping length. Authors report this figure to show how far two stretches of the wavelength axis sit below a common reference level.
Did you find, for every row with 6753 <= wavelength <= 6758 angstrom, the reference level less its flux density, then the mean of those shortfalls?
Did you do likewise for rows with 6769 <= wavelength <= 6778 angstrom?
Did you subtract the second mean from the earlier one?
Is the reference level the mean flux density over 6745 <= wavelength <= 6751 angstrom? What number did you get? 0.4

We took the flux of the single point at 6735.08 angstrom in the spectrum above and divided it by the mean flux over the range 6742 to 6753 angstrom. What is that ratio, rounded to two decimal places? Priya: 1.29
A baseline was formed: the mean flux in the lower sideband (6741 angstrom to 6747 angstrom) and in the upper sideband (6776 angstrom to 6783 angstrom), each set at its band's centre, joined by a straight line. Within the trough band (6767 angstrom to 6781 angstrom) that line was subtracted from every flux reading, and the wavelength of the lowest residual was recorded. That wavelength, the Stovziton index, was 6767.73 angstrom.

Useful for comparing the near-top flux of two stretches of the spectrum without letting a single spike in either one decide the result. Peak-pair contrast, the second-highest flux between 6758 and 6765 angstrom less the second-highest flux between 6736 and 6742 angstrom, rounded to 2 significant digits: -1.3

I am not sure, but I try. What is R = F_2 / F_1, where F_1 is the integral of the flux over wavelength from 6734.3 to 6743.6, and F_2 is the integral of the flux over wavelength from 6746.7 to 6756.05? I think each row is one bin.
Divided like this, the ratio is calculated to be 0.90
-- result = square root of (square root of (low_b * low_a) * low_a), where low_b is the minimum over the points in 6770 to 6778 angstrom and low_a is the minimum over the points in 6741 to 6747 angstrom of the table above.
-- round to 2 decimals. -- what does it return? 7.89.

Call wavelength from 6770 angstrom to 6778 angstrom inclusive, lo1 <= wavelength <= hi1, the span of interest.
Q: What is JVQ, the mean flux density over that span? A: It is 8.9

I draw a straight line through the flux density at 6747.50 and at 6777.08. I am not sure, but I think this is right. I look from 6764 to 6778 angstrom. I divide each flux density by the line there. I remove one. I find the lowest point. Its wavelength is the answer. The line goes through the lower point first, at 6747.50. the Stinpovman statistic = 6767.73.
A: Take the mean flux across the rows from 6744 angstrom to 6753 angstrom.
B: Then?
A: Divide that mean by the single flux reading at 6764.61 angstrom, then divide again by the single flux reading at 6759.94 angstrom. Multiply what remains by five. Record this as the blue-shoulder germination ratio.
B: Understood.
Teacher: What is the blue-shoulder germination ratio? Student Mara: 0.63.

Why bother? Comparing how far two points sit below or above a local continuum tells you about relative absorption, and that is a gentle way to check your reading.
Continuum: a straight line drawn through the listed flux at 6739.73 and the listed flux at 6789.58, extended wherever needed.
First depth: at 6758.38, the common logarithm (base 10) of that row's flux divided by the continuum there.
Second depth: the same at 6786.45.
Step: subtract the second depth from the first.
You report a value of 0.17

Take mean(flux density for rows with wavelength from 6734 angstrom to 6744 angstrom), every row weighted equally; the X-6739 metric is 9.1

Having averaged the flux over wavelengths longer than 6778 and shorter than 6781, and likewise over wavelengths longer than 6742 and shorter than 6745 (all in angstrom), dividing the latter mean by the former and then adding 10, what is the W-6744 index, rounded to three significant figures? 10.9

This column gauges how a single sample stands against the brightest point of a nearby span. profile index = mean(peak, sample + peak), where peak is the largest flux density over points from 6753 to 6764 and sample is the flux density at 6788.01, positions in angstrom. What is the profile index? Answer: 13.1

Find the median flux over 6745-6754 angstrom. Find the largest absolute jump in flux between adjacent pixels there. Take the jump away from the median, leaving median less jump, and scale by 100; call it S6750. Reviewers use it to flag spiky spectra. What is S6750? 644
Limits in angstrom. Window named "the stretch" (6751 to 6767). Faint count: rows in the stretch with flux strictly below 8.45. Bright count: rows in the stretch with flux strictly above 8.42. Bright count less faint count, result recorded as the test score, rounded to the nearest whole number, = 0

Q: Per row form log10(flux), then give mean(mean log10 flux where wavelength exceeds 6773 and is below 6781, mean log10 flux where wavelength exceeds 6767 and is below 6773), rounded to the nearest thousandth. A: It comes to 0.944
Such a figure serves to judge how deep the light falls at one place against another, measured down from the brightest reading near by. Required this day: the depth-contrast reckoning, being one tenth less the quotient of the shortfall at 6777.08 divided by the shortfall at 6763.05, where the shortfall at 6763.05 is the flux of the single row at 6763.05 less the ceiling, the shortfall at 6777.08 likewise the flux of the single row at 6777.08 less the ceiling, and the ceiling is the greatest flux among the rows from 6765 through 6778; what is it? -0.7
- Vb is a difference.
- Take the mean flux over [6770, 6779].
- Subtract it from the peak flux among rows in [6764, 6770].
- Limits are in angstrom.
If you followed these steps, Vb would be 2.0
